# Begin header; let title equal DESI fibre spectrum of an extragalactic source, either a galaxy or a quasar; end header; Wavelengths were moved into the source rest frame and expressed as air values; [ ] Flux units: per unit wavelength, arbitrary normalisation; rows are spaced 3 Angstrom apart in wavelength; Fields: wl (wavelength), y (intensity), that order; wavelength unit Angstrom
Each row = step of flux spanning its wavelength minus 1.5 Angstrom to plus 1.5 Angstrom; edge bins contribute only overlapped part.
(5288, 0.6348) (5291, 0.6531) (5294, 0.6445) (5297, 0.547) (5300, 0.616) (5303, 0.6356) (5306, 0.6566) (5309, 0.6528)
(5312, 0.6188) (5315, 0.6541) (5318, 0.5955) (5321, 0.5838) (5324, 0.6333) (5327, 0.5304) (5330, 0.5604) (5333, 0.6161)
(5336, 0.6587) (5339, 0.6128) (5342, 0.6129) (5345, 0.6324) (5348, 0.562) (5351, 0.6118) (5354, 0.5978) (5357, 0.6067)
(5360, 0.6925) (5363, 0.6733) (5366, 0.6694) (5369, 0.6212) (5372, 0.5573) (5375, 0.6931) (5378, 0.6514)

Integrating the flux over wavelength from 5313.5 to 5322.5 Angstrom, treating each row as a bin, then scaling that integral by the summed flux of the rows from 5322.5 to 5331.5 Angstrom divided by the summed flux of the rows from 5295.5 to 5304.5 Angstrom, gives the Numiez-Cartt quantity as 5.27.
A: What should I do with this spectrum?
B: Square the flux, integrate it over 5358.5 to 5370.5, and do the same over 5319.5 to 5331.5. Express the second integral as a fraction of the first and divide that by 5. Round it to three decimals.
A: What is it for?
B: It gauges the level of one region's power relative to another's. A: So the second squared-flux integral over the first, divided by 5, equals 0.151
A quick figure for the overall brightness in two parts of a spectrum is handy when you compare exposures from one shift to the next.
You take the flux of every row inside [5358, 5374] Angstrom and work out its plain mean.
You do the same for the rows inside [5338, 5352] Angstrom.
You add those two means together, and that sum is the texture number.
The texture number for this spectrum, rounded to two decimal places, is 1.25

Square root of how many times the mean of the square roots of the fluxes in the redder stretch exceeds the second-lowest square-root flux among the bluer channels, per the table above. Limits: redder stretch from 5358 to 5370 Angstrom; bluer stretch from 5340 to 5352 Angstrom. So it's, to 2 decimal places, 1.02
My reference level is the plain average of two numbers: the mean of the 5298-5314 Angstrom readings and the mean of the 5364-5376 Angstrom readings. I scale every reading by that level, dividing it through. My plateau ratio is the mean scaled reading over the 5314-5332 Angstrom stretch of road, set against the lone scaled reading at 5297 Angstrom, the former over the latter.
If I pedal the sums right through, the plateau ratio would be 1.08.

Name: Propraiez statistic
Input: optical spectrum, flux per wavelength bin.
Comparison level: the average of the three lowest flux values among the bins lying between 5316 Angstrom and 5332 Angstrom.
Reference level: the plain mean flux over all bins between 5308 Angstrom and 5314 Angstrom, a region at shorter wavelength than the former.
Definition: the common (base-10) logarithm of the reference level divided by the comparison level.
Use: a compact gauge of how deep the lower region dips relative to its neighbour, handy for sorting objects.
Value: 0.057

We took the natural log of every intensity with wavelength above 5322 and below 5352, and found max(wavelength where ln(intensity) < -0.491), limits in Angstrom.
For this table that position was 5351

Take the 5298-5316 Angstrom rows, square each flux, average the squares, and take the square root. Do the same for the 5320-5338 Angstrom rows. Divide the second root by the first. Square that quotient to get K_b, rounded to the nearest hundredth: 0.88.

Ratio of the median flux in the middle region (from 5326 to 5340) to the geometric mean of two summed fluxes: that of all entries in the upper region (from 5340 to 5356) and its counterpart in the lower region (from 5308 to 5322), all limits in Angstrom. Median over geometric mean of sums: 0.200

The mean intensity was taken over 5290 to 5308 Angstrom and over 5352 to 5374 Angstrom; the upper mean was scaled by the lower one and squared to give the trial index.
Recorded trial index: 1.02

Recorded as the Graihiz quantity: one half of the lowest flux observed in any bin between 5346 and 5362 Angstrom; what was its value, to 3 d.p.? 0.281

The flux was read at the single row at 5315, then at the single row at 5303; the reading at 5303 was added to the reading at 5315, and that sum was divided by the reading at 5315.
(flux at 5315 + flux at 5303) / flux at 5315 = 1.97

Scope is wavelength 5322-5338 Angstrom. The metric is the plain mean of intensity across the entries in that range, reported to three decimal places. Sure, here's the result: 0.600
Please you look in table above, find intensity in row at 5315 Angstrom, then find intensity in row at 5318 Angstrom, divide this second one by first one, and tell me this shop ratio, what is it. 0.91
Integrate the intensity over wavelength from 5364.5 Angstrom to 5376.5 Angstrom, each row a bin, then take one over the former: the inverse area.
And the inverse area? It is 0.13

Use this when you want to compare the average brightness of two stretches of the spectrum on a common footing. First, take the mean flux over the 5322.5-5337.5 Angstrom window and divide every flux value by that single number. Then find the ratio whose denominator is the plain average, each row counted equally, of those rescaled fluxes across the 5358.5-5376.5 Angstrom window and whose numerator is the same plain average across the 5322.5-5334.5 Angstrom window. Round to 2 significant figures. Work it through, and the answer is 0.90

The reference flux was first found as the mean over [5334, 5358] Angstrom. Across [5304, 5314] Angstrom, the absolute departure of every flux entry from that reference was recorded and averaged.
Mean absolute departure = 0.031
